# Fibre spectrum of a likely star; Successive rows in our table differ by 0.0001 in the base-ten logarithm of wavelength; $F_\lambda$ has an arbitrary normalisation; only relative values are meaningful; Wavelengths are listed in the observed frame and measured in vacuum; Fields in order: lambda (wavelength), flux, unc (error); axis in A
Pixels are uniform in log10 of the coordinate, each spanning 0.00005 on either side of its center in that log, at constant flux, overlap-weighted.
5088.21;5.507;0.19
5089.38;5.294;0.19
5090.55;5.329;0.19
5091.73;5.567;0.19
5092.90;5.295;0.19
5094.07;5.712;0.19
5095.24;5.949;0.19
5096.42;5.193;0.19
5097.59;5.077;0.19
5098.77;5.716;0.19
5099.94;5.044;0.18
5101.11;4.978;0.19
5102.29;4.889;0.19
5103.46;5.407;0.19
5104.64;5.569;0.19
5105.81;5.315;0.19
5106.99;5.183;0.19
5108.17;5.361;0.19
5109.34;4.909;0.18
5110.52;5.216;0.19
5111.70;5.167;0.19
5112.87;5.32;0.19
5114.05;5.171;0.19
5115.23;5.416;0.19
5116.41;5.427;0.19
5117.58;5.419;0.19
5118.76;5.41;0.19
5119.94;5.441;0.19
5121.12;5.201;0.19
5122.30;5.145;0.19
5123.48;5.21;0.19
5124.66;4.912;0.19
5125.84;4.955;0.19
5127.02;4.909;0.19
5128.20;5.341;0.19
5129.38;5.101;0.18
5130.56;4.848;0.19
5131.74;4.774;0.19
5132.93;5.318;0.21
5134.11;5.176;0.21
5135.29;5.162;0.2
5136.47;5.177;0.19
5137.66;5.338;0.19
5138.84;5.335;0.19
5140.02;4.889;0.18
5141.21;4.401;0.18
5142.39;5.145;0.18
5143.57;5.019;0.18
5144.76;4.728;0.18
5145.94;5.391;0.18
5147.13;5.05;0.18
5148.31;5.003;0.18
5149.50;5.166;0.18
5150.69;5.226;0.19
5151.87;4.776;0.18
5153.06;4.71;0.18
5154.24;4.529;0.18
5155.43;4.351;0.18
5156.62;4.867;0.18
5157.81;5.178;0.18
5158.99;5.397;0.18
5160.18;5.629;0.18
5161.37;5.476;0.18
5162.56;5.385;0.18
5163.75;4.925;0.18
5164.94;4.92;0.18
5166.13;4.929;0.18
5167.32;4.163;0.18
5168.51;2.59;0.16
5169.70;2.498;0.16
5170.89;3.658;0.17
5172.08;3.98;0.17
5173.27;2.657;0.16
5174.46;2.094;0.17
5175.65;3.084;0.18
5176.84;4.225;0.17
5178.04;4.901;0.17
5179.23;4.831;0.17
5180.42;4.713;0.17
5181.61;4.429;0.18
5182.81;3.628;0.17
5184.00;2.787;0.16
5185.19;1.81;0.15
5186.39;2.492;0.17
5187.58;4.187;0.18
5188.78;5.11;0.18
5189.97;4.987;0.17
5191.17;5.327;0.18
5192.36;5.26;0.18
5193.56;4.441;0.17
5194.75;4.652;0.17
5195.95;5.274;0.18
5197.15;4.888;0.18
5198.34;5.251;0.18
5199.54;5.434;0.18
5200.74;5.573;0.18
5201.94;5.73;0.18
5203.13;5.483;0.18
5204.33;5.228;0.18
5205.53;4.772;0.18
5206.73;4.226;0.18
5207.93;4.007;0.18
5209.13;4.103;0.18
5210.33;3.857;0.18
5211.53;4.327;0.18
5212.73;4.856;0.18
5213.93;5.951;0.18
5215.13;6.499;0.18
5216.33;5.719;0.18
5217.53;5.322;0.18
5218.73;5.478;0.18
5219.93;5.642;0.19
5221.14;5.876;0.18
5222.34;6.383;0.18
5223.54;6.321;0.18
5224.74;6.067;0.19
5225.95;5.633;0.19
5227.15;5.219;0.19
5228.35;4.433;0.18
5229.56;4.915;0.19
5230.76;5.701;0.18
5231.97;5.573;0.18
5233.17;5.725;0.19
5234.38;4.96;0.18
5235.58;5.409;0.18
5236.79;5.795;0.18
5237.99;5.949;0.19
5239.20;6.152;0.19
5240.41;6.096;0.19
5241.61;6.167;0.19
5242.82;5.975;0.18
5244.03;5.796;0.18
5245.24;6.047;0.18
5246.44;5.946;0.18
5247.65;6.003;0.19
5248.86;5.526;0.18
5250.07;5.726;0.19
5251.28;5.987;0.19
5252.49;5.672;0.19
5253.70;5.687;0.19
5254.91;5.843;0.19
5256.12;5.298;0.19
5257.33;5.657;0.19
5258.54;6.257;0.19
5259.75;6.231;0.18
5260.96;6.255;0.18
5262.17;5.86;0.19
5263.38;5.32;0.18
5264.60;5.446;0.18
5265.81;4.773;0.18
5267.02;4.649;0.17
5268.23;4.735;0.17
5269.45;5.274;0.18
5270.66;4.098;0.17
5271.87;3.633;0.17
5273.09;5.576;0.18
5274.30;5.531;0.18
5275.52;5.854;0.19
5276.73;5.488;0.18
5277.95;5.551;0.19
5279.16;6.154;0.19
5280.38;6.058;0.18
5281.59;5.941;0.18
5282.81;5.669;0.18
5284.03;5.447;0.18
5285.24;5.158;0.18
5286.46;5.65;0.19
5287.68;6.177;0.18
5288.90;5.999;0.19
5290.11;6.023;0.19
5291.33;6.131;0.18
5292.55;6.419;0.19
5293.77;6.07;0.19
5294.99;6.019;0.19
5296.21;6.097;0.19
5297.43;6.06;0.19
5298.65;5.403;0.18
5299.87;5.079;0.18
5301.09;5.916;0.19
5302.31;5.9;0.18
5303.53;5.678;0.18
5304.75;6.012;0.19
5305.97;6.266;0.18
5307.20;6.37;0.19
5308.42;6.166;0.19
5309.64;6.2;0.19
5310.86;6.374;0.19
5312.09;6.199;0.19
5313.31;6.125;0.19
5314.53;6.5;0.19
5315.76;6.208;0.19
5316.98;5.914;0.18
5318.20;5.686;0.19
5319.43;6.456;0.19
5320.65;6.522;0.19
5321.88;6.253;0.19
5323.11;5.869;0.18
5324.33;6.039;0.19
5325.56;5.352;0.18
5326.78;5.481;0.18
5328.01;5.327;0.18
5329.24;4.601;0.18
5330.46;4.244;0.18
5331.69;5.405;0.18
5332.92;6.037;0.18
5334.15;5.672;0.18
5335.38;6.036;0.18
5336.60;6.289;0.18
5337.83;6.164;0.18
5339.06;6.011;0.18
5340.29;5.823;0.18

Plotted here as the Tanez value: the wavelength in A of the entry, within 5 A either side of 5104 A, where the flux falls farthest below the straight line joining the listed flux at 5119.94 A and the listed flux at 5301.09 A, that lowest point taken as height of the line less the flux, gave 5102.29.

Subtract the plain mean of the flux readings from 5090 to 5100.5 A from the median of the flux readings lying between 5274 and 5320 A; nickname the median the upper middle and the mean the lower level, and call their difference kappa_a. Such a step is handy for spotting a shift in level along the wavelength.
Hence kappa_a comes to 0.59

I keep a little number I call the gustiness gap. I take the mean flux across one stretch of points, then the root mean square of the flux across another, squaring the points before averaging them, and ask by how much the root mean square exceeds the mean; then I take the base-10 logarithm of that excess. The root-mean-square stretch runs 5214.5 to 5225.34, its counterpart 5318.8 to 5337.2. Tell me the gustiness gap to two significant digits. -0.64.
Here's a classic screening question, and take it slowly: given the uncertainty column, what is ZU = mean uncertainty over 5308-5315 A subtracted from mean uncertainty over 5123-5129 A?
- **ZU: 0.000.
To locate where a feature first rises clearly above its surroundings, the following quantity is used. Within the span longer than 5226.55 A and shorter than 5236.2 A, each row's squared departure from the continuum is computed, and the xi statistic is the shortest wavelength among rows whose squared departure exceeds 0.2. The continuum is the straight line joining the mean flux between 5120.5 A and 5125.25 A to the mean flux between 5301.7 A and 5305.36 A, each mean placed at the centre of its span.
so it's 5228.35 A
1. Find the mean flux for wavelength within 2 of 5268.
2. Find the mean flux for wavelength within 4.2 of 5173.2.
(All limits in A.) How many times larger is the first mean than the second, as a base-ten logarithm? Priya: 0.19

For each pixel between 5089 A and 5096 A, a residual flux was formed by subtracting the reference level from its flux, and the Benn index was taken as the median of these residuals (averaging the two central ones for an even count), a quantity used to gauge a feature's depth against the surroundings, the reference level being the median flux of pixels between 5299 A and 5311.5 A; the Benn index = -0.64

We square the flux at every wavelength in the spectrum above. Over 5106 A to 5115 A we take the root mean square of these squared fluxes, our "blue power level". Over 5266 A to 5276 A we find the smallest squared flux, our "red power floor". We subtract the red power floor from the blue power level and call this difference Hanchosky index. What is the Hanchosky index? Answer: 14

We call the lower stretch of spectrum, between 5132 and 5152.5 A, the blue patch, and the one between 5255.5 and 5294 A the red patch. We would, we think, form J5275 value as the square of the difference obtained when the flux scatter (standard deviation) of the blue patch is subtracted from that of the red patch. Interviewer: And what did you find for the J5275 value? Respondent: 0.15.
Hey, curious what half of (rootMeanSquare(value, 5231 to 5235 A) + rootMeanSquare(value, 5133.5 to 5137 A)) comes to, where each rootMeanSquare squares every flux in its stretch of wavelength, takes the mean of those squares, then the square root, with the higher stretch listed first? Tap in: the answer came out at 5.3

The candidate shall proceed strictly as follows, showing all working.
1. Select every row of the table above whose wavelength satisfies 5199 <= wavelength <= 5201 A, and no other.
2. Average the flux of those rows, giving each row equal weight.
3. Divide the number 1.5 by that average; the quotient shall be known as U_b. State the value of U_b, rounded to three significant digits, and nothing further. 0.273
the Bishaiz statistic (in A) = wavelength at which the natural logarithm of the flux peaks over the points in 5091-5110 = 5095.24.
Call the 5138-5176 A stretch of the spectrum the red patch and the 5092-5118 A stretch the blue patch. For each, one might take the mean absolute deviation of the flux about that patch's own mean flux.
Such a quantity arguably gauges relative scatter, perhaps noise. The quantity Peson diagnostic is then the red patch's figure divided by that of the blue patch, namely 3.6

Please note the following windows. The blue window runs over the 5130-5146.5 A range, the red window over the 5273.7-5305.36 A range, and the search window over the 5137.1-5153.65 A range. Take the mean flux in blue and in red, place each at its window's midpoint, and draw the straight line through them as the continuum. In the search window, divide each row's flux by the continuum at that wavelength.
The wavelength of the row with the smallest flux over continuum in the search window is 5141.21 A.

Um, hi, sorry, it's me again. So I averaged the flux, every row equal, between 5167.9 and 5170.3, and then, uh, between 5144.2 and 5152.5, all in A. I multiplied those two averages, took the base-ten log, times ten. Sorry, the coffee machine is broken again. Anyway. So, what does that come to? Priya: 11.1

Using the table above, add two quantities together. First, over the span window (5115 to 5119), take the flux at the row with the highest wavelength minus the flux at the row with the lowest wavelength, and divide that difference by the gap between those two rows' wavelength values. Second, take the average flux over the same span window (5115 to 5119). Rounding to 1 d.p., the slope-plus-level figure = 5.4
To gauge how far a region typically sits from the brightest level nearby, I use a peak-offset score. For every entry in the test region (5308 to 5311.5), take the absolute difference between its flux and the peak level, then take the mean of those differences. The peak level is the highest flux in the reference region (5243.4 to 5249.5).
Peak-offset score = 0.20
